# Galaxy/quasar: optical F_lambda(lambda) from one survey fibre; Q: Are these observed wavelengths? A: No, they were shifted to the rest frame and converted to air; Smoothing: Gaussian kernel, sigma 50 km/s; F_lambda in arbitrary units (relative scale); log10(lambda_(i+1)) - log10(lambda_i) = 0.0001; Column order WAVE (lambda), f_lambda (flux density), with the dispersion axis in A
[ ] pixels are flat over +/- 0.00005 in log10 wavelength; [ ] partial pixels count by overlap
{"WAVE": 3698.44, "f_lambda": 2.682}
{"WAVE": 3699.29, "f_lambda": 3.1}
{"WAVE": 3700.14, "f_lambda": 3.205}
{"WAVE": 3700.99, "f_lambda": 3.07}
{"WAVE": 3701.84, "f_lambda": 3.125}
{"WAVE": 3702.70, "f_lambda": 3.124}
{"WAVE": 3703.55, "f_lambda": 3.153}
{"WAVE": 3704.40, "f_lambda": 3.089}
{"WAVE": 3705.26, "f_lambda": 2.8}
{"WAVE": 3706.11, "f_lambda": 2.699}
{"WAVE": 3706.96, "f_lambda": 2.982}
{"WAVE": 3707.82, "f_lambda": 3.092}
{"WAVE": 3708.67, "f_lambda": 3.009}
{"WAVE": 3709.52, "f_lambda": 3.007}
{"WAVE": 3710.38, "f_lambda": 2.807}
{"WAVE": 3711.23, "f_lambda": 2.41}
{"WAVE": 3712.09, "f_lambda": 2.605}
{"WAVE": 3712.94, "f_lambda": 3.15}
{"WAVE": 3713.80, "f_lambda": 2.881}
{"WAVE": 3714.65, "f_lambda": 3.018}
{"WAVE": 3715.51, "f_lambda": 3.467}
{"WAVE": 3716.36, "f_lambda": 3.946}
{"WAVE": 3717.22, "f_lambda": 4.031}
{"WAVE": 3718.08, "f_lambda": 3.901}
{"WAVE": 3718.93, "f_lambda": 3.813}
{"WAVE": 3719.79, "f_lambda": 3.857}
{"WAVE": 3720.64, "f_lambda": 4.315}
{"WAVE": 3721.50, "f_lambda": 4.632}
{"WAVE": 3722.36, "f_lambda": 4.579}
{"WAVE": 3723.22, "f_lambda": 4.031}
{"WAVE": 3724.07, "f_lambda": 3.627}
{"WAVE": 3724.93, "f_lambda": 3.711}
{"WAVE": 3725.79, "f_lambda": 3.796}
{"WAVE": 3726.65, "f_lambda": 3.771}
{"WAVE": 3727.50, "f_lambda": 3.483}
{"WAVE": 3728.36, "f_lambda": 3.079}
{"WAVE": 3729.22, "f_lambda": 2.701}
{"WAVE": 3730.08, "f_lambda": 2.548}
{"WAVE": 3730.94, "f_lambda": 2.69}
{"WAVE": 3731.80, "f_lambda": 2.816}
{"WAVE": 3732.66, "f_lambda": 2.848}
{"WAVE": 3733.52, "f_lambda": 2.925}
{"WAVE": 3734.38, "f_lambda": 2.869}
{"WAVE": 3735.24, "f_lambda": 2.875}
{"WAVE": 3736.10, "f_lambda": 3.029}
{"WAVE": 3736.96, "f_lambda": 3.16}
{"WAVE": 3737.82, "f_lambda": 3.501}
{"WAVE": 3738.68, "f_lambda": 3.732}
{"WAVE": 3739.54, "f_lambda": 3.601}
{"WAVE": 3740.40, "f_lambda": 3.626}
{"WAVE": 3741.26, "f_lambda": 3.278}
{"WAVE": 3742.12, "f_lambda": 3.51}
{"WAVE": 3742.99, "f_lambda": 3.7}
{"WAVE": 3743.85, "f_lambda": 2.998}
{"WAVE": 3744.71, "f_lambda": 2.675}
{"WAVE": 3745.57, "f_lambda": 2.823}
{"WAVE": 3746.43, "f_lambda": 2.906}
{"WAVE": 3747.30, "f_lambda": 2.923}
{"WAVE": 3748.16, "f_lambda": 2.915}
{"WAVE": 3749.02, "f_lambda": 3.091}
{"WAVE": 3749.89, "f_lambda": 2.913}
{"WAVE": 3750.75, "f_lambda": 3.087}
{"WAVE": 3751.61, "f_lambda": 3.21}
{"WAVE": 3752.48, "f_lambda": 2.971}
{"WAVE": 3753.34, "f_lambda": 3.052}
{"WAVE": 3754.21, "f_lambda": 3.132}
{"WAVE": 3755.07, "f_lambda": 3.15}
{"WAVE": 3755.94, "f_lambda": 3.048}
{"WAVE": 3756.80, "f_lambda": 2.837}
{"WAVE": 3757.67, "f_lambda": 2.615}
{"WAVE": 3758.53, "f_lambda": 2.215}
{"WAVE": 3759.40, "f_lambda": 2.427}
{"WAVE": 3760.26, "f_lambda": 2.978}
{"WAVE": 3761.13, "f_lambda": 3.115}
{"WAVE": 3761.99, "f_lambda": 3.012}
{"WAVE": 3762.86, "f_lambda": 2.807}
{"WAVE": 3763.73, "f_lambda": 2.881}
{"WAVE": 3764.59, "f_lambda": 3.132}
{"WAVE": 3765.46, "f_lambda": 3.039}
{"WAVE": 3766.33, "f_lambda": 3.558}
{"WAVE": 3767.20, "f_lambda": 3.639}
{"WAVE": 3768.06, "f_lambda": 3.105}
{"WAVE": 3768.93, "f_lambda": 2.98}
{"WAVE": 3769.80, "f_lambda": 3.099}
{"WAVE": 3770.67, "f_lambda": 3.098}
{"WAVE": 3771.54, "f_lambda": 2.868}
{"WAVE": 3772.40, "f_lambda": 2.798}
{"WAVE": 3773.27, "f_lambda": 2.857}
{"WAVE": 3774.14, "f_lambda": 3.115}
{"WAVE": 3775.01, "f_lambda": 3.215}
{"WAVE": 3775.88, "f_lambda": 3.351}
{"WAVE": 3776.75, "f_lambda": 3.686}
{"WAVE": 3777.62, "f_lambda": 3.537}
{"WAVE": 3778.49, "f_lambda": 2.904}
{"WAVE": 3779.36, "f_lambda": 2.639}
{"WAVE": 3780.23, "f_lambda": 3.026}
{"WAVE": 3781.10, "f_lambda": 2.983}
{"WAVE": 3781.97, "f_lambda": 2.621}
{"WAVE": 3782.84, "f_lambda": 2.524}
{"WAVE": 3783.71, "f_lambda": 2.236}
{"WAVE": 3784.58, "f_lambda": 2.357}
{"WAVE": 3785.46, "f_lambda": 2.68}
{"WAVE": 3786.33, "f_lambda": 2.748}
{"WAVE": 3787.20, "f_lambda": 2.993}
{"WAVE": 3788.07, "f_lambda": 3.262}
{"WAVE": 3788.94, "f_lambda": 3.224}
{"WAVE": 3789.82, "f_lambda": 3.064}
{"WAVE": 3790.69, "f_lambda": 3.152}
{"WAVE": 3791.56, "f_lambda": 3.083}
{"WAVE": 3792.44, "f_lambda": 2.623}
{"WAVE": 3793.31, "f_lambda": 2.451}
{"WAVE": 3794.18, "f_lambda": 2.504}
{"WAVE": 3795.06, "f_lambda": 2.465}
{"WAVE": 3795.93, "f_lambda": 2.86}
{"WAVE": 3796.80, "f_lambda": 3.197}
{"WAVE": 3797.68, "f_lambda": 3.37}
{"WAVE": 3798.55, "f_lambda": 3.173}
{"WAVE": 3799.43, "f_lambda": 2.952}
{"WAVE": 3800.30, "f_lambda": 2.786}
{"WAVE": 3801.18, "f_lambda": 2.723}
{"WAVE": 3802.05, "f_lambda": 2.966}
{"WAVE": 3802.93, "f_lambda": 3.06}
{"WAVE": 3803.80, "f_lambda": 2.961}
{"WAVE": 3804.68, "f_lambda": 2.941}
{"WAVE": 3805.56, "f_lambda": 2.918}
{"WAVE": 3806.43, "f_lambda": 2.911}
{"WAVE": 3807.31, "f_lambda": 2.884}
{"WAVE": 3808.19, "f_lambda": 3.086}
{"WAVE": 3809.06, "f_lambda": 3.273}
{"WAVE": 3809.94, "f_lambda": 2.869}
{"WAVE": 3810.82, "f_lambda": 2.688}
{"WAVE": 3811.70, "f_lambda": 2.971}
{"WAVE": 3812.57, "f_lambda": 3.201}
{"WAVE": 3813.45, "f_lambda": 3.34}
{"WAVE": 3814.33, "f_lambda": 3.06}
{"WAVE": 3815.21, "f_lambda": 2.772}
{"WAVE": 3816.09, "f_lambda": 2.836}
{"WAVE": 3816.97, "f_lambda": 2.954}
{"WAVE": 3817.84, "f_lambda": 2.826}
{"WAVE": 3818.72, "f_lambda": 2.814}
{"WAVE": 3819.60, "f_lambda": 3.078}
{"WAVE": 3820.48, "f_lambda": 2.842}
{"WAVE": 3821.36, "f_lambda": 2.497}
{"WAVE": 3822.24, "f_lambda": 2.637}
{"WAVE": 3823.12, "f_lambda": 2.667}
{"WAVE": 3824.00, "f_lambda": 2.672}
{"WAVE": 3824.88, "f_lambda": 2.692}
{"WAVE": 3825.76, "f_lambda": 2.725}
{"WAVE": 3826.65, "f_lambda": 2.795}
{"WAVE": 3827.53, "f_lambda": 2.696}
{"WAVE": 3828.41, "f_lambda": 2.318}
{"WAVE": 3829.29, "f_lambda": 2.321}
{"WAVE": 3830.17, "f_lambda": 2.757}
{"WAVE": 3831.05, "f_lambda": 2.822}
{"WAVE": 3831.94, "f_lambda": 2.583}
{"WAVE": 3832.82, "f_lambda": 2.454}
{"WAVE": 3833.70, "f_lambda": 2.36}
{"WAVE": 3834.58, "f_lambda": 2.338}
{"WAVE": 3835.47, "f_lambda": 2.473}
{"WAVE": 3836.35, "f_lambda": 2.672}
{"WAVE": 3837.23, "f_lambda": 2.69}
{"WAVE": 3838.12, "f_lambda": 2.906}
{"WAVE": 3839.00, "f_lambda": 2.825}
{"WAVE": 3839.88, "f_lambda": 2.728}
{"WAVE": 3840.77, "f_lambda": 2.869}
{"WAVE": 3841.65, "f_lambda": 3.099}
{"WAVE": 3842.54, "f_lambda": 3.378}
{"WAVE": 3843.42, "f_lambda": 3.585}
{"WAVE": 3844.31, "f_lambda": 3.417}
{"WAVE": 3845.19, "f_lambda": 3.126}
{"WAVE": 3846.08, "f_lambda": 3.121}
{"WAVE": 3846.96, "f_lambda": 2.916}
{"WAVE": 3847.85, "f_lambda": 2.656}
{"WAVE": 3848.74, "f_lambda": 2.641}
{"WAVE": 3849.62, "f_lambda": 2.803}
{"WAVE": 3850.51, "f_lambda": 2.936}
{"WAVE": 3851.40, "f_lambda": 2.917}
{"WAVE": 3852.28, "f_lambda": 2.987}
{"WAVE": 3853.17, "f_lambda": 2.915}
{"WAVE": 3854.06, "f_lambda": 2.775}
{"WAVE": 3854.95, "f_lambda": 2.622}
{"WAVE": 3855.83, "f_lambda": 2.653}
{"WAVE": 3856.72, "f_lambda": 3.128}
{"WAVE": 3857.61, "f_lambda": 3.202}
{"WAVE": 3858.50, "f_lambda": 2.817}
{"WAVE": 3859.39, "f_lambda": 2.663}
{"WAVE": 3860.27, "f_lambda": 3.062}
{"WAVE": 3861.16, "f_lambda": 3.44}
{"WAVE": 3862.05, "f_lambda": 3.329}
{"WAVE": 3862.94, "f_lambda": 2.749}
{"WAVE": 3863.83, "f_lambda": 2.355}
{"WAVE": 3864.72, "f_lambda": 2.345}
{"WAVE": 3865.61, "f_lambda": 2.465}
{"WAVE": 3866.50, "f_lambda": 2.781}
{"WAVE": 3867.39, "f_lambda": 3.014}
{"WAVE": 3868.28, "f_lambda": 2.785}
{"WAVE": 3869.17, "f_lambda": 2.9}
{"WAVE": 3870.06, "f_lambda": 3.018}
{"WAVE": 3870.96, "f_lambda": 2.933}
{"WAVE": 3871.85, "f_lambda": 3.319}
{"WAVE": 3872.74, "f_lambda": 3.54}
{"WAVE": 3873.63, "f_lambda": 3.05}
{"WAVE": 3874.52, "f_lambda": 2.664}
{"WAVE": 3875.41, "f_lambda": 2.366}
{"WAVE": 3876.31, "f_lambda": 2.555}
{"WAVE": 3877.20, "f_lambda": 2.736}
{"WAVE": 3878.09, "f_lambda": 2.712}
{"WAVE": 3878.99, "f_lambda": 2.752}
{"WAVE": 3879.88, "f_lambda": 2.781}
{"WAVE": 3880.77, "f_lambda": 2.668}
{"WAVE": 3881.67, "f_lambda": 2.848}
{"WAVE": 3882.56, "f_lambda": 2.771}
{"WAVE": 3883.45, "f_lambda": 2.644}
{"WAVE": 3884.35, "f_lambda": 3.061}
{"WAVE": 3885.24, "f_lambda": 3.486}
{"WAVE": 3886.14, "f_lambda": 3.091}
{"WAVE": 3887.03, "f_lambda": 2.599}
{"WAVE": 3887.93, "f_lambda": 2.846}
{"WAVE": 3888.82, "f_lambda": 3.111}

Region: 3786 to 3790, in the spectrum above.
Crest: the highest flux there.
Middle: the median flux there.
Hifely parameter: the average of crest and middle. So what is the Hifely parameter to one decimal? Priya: 3.2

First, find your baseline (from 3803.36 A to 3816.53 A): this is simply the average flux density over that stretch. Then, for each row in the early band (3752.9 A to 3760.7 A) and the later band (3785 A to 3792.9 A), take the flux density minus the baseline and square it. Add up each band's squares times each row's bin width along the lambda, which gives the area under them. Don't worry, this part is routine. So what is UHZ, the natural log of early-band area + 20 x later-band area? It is 2.2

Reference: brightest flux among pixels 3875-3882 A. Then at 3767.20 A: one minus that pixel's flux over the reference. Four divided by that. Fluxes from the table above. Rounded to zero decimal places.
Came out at -14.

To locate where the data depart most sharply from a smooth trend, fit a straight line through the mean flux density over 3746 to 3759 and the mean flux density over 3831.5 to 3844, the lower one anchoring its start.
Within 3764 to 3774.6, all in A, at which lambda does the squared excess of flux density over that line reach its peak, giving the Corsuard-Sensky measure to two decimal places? 3767.20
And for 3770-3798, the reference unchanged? 3776.75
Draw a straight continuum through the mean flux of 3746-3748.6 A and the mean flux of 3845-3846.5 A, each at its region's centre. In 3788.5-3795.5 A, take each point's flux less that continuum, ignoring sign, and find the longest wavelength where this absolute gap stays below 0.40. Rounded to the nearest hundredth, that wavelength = 3792.44 A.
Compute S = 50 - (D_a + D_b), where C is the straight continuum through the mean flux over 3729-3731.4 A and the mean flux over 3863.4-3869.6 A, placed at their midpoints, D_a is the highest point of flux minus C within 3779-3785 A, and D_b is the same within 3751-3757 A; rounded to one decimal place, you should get 49.1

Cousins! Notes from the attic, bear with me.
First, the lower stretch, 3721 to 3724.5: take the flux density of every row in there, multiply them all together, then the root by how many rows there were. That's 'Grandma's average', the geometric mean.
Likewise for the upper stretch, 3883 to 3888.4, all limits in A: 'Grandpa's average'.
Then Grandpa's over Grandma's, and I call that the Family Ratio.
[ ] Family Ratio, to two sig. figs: 0.70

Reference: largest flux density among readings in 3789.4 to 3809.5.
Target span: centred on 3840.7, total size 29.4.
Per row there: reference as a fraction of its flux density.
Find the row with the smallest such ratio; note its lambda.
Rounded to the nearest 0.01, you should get 3843.42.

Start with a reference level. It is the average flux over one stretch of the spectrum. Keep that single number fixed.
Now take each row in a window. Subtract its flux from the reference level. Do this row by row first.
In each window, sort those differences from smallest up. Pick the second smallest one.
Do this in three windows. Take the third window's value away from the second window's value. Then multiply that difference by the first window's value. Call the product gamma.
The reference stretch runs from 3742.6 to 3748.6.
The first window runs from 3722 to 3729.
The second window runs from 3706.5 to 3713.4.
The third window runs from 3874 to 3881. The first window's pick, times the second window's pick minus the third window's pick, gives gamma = 0.35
